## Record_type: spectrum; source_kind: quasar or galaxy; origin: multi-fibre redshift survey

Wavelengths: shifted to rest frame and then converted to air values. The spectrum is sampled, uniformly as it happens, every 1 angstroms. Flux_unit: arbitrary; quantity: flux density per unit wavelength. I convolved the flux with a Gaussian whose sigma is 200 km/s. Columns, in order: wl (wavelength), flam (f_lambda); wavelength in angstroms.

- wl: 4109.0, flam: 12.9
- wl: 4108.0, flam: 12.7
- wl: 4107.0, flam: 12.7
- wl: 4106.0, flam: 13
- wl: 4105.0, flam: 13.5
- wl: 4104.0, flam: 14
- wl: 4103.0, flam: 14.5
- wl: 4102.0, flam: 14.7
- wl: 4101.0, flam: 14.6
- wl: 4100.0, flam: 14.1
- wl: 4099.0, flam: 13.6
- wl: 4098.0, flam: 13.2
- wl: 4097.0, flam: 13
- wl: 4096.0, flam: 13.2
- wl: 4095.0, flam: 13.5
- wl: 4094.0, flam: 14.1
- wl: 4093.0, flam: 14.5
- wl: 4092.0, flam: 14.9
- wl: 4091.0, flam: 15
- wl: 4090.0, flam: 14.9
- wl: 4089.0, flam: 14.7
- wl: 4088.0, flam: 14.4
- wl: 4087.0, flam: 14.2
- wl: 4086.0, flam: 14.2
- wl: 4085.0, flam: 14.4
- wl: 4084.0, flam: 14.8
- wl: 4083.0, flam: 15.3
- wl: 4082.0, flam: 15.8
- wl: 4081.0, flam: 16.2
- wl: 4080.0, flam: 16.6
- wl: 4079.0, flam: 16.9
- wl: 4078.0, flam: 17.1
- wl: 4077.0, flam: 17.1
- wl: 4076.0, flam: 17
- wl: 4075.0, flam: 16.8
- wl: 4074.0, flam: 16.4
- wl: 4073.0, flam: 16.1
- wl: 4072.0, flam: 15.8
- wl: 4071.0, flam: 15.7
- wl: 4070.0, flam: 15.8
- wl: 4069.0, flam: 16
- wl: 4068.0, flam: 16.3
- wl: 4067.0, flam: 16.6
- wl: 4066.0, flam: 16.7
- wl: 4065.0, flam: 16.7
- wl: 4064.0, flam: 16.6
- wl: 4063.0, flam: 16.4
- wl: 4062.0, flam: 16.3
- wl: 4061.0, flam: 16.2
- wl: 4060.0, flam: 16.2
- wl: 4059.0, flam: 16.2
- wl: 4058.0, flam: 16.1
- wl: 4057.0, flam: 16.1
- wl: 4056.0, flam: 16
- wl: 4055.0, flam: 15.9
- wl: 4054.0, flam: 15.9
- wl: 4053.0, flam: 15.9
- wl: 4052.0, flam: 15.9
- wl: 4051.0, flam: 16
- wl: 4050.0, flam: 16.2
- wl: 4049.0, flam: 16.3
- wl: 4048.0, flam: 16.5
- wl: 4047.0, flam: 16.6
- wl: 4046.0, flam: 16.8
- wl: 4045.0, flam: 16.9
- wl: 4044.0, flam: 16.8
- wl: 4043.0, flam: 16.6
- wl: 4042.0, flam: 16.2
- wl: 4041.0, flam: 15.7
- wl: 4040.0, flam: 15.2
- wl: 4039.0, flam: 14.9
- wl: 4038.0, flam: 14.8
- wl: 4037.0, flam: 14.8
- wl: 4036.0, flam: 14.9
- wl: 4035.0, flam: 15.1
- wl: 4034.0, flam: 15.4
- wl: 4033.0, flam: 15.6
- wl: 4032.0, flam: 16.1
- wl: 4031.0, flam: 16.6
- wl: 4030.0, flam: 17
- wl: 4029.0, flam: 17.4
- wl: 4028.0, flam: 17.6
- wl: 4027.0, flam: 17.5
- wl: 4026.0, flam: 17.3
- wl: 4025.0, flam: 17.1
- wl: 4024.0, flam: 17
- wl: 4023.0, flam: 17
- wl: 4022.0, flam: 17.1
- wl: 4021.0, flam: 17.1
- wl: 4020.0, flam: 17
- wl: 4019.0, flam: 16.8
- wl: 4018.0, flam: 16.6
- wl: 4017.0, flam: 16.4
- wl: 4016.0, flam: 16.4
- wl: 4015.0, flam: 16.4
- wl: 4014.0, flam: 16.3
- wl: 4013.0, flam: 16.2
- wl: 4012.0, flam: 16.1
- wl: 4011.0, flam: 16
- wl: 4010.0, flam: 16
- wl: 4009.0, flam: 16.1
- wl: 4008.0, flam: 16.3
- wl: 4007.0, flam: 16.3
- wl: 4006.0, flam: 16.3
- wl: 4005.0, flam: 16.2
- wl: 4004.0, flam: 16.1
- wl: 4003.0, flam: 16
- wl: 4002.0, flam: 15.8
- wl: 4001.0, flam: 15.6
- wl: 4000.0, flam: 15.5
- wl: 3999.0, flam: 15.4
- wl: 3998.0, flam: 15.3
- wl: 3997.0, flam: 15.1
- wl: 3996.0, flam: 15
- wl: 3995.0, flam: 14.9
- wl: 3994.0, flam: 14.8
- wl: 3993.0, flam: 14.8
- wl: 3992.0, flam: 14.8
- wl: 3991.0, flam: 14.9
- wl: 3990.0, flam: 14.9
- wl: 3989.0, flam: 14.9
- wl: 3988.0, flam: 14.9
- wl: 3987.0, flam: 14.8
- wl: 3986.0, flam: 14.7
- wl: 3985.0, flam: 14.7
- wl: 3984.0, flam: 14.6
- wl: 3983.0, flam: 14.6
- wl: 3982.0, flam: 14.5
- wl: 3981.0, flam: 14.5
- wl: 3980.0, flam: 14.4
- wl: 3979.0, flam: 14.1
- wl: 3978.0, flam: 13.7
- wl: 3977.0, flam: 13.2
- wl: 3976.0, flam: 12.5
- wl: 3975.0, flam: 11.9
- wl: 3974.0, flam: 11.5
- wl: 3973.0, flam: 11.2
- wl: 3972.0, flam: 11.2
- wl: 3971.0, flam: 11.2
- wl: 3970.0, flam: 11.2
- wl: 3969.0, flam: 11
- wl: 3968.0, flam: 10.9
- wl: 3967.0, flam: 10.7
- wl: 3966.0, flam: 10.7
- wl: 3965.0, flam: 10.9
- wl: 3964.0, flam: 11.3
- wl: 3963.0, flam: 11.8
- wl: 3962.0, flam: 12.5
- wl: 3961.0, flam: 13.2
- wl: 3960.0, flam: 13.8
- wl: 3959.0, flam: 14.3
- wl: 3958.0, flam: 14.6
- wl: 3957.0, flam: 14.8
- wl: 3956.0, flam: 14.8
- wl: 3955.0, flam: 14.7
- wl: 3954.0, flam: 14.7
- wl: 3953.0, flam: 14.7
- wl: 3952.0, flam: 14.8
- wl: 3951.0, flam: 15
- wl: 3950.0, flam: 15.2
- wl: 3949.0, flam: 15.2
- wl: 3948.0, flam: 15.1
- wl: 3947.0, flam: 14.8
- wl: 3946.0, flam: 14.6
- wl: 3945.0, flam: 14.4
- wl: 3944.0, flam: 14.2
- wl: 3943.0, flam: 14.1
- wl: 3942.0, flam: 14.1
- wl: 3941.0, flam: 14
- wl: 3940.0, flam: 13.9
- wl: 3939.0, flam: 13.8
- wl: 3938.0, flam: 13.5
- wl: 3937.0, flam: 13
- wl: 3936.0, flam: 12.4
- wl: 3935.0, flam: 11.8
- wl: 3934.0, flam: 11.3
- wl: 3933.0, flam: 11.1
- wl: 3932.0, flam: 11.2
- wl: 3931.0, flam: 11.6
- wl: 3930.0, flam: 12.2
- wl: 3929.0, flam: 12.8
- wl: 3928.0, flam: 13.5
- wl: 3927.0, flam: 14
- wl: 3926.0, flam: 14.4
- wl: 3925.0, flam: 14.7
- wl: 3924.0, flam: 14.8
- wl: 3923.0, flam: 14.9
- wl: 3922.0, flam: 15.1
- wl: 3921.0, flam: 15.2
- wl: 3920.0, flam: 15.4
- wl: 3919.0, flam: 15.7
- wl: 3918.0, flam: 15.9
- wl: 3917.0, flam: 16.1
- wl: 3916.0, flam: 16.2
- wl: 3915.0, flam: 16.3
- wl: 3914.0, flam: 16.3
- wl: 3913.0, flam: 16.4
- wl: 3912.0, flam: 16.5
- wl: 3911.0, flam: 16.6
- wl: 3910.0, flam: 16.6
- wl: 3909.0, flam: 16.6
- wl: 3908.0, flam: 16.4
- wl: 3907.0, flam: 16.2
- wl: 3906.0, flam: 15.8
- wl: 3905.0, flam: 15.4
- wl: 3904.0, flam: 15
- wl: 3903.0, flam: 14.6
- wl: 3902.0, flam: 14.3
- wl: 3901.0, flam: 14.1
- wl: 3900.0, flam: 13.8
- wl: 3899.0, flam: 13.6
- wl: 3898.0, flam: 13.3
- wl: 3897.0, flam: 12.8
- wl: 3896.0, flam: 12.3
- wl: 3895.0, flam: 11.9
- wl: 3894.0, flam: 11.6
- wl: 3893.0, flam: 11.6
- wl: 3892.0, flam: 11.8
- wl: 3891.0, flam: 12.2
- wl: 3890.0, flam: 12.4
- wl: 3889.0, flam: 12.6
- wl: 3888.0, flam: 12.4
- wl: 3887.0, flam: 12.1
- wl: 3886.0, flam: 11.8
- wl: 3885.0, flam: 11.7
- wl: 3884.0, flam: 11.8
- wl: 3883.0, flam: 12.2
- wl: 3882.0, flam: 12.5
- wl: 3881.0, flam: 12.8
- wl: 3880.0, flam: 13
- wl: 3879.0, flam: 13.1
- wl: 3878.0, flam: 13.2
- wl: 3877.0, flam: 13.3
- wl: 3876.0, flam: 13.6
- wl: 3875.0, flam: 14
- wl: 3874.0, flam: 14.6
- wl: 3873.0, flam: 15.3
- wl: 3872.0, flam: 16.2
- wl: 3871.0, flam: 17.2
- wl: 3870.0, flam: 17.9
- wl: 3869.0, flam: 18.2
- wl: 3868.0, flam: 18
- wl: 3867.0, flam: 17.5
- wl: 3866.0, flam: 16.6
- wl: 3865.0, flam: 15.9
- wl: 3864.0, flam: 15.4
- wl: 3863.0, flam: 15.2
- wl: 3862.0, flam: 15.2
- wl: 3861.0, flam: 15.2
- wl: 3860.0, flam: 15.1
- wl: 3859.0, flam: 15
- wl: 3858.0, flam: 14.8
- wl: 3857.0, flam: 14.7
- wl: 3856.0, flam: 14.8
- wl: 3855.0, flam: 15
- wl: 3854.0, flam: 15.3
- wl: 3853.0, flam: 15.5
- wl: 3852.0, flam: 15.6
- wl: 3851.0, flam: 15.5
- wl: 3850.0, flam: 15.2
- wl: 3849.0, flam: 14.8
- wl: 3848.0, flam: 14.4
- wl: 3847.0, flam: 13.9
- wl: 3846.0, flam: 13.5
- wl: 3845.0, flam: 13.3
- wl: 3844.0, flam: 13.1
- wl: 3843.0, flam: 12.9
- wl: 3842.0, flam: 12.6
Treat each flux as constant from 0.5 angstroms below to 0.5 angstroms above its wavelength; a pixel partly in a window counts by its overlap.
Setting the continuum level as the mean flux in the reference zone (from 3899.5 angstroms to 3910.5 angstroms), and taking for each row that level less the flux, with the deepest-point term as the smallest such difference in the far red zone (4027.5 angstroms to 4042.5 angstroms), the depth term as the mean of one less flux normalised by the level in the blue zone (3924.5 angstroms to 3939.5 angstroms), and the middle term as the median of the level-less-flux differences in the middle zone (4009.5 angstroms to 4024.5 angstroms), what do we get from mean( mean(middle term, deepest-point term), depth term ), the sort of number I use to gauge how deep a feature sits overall -0.7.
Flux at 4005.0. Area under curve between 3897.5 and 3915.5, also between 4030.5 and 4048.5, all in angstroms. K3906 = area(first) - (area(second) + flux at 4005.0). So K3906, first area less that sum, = -24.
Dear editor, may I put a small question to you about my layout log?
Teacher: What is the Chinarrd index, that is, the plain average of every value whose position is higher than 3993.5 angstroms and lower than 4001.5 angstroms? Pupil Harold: 15.2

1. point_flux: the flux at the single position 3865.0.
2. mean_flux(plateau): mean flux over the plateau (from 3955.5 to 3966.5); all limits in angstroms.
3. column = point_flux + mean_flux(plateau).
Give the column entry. 28.9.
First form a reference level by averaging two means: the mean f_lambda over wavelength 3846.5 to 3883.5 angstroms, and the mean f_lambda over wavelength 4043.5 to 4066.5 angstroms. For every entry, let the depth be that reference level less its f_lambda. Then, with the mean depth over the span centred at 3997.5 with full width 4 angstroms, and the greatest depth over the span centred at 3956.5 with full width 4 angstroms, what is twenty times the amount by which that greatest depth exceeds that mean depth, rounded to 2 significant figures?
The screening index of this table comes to 12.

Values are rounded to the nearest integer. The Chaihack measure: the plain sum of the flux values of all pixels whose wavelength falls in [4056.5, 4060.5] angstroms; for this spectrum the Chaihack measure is 65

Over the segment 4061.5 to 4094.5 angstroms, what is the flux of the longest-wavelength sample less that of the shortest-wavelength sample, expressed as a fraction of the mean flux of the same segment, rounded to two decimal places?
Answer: -0.14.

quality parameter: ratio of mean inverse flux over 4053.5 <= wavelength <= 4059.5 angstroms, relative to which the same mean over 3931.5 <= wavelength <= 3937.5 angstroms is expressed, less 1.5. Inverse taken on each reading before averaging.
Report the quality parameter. -0.14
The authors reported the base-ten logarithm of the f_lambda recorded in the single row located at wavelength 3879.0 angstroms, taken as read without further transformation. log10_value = 1.12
